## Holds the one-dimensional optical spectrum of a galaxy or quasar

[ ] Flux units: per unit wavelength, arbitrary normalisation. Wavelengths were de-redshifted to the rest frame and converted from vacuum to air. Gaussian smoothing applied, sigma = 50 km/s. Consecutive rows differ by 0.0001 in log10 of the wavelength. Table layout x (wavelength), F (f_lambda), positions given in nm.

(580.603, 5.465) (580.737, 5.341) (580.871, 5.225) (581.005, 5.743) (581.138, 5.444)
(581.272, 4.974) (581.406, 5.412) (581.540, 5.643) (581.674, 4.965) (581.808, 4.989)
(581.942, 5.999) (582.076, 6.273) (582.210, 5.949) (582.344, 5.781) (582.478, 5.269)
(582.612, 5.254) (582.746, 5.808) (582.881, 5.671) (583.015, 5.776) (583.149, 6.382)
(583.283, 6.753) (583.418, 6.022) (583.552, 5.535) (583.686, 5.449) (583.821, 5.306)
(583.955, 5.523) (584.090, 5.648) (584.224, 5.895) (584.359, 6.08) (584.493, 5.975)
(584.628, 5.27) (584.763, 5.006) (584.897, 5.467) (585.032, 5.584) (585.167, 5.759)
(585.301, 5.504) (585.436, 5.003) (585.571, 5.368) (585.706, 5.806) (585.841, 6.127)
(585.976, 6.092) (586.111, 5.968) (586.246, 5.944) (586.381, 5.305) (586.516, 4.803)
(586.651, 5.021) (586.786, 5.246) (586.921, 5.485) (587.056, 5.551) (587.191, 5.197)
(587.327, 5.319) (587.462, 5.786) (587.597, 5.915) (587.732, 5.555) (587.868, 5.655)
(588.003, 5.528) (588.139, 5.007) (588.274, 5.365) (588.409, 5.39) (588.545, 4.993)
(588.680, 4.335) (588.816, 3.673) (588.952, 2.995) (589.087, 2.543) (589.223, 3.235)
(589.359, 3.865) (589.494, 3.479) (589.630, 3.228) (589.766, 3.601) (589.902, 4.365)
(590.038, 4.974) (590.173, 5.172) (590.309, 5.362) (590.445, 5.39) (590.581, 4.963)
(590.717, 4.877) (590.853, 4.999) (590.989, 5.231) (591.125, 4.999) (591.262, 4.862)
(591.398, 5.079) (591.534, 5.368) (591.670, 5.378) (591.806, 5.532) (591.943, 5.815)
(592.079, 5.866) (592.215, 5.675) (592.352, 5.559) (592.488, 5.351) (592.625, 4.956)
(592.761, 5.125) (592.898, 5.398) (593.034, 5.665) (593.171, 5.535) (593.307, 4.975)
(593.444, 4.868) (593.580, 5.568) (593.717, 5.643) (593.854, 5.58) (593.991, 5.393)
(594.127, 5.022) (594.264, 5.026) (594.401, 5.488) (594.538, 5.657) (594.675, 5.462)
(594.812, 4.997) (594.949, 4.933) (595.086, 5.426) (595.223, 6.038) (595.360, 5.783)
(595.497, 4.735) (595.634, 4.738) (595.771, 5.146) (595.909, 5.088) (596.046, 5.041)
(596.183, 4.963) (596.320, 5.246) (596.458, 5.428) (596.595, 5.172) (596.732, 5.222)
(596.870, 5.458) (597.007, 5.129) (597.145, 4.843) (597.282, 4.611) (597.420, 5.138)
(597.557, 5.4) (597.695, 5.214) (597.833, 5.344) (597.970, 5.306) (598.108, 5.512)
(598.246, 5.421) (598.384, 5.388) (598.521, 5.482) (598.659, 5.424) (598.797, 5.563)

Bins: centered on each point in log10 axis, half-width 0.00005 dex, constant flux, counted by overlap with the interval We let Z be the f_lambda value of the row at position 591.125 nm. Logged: 4.999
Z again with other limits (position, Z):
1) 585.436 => 5.003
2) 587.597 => 5.915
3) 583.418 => 6.022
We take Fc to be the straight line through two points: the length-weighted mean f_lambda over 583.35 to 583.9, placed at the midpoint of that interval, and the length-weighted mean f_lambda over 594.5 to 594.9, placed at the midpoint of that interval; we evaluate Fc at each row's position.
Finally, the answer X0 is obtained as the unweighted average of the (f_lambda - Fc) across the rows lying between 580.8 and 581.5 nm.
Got -0.3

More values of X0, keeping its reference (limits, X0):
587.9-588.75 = -0.4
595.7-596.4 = -0.2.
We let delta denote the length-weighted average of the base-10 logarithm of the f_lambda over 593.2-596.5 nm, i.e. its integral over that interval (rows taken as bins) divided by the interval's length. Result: 0.720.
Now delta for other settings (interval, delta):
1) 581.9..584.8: 0.759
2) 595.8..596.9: 0.715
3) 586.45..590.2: 0.660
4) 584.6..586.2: 0.746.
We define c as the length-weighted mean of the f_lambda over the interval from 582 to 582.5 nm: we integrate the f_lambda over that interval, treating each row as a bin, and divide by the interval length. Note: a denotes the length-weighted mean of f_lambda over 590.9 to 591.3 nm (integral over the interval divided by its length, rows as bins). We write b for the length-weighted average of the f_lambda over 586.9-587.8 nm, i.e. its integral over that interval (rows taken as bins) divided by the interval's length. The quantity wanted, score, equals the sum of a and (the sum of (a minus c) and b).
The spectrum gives 9.7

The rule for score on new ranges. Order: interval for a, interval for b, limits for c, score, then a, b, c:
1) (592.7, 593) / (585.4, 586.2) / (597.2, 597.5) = 11.5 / 5.31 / 5.76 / 4.9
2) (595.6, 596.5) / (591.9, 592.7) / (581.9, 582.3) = 9.7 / 5.09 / 5.53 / 6.1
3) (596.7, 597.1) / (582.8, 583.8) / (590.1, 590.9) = 11.3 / 5.24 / 5.91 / 5.1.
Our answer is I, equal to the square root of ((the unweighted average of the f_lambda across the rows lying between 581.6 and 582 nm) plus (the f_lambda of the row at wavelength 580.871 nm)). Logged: 3.25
